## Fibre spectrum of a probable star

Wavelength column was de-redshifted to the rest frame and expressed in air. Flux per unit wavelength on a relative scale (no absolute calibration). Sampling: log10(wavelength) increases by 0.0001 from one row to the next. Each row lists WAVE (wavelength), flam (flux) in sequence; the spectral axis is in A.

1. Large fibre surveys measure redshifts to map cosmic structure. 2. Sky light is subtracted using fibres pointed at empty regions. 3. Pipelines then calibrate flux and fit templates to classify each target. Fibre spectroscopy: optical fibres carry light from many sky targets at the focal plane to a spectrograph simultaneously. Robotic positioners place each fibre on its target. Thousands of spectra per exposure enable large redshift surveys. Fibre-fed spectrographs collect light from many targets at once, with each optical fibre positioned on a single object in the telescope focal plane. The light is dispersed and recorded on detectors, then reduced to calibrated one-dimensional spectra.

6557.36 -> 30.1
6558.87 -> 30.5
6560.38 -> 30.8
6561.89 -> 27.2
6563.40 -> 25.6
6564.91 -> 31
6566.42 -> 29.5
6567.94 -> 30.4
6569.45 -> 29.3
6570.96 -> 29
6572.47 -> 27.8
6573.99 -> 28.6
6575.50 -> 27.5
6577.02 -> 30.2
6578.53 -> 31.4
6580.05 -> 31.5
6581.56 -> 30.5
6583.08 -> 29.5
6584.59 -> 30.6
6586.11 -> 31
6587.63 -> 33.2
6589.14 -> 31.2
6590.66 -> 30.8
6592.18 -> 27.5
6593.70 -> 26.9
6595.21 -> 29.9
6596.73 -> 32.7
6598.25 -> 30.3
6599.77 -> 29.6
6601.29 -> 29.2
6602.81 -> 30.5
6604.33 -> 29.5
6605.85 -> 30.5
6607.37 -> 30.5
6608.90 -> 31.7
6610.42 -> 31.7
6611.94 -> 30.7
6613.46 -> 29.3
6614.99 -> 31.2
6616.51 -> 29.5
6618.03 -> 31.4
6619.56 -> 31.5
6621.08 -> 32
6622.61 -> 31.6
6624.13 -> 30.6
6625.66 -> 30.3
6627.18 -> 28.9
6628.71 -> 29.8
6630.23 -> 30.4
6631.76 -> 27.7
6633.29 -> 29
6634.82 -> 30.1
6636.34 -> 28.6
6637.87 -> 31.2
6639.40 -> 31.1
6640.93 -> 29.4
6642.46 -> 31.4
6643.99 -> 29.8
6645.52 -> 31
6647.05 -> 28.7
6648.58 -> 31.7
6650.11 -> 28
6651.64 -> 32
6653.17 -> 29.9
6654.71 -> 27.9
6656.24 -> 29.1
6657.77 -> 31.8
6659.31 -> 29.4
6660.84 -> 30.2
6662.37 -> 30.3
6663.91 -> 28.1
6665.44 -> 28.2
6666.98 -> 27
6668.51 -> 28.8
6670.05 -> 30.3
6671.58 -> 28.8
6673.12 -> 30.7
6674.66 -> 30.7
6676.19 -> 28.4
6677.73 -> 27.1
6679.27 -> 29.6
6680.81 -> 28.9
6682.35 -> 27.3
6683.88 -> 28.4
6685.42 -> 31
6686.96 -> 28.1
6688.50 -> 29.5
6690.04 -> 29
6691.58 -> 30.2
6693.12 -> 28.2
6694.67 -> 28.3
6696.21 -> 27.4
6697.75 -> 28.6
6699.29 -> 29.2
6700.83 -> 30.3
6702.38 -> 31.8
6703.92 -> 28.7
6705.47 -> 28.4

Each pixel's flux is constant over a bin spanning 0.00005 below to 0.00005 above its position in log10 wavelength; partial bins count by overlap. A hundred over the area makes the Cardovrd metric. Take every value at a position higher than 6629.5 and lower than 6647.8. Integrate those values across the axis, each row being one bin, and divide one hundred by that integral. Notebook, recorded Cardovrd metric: 0.18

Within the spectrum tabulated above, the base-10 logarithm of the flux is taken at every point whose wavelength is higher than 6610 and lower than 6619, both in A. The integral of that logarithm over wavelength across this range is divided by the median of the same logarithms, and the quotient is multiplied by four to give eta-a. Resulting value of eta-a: 36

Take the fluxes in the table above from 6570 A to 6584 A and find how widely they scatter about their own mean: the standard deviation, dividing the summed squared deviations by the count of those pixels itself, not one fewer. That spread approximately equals 1.4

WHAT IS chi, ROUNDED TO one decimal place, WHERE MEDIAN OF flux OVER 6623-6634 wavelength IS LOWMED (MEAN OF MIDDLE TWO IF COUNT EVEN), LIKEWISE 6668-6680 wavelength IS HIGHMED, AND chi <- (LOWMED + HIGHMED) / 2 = 29.5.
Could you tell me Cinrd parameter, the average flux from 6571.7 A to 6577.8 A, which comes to 28.5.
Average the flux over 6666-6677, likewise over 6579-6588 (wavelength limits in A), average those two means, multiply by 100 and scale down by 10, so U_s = 301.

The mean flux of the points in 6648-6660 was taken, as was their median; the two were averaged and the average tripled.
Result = 89.4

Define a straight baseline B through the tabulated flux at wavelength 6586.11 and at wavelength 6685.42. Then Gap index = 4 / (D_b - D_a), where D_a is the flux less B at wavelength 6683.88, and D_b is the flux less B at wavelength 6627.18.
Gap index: 8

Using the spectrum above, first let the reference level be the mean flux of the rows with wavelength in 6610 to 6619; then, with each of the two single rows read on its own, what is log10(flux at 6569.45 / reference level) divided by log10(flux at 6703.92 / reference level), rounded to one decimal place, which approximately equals 0.7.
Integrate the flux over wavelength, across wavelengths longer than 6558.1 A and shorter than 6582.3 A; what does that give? 712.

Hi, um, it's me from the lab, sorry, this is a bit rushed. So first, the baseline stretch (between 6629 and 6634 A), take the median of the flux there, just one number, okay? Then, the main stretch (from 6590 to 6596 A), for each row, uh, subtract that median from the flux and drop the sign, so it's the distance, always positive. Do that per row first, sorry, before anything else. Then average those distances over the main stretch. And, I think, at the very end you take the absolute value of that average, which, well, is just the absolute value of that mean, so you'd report 1.6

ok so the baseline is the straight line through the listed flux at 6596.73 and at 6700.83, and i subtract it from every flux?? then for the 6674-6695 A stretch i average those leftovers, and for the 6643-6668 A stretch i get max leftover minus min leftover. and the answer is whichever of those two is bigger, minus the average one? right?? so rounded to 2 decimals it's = 6.41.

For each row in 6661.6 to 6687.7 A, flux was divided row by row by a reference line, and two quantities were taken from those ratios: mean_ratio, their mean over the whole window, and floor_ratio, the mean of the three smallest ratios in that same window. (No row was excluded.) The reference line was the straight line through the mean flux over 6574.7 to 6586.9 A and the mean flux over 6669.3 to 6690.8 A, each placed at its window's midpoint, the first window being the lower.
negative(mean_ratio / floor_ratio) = -1.07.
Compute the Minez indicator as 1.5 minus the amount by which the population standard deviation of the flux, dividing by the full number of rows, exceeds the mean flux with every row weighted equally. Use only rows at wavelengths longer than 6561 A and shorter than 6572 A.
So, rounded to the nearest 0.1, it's 28.6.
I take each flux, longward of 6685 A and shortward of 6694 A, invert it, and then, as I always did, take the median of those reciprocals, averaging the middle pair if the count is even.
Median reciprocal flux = 0.0342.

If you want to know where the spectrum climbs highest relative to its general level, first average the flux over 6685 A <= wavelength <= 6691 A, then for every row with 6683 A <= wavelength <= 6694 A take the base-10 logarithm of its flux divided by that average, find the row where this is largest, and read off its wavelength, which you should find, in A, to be 6685.42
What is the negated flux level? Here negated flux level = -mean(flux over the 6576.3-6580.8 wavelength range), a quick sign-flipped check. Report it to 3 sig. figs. -31.0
